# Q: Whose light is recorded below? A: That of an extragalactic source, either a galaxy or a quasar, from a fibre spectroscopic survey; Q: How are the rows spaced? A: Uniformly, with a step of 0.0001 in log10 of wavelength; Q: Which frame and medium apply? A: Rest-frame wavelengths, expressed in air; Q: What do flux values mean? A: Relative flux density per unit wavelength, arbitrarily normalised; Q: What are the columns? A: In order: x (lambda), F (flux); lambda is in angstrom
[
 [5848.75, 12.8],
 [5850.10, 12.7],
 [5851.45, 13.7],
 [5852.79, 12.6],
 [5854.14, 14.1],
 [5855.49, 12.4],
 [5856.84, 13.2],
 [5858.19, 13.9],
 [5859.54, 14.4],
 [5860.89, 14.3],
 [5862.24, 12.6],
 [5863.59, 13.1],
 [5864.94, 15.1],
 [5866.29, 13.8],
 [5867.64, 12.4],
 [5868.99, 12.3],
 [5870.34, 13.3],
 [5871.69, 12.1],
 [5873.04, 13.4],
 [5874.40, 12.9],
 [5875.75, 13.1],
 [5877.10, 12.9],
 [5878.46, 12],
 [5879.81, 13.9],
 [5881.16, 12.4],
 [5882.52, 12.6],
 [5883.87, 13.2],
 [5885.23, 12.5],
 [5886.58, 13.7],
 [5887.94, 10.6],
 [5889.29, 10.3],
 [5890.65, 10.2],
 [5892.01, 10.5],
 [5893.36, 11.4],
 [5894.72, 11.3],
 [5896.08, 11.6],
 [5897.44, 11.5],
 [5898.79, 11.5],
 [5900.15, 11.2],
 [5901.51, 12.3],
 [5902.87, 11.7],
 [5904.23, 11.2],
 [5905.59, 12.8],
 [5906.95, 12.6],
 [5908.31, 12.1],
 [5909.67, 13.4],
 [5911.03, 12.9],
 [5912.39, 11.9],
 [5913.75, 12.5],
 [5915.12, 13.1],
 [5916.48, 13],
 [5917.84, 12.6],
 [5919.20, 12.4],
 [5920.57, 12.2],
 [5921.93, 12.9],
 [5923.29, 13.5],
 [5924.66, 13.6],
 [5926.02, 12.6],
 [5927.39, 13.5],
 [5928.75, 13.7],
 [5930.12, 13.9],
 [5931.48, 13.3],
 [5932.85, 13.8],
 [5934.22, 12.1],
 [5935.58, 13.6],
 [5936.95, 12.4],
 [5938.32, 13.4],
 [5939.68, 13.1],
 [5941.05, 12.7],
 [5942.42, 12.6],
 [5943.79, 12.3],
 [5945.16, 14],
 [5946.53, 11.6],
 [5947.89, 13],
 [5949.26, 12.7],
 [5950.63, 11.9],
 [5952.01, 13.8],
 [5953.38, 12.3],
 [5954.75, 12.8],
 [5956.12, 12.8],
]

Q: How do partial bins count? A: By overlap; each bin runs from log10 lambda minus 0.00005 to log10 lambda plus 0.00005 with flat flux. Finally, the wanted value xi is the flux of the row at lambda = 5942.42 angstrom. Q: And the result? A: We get 12.6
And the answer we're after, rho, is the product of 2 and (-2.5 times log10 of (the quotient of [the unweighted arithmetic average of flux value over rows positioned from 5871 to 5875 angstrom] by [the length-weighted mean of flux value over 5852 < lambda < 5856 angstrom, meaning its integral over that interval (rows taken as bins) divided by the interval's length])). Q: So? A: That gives 0.05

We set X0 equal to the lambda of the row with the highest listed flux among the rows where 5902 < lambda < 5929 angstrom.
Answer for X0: 5928.75 angstrom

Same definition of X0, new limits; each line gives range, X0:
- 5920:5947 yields 5945.16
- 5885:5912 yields 5886.58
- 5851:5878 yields 5864.94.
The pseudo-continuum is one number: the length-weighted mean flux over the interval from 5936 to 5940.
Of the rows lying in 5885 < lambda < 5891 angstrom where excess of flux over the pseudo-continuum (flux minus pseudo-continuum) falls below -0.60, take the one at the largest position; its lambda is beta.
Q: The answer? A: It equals 5890.65 angstrom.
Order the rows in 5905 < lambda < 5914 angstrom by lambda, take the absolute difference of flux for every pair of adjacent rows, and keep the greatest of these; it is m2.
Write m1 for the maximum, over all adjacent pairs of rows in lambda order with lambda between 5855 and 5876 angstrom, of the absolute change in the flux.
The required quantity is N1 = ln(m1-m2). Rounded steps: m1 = 2.0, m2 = 1.30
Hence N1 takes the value -0.4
